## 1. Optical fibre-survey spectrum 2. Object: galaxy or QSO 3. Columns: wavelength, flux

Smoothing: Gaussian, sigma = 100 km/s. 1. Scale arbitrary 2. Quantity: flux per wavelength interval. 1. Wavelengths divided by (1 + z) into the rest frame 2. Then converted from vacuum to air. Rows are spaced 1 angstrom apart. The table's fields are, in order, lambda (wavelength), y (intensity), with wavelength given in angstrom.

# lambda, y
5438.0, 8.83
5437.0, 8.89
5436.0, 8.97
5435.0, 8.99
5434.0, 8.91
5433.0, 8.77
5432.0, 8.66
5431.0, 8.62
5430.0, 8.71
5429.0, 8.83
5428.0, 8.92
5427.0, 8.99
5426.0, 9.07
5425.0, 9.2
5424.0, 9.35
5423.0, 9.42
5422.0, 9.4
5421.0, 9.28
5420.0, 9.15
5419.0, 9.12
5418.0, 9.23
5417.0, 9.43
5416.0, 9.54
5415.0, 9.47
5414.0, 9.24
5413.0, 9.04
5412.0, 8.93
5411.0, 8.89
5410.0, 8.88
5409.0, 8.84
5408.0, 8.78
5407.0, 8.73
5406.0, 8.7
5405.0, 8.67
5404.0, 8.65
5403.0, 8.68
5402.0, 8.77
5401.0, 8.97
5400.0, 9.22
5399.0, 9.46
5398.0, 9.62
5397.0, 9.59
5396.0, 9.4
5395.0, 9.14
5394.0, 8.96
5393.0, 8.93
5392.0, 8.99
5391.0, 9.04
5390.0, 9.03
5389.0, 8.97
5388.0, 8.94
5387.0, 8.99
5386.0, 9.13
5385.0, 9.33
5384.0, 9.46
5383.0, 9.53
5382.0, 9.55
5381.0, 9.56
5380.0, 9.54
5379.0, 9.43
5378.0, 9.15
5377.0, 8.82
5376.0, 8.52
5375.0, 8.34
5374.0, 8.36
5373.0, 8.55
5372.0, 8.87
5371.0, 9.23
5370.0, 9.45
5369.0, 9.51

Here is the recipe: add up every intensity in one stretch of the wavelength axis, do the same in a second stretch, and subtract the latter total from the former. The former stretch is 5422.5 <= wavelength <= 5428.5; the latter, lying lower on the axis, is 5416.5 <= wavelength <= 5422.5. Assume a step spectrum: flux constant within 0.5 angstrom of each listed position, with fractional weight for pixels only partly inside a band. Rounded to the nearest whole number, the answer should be -1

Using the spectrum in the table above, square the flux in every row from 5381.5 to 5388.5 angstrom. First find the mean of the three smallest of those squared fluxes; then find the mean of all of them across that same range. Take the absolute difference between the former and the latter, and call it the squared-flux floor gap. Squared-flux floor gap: 4.7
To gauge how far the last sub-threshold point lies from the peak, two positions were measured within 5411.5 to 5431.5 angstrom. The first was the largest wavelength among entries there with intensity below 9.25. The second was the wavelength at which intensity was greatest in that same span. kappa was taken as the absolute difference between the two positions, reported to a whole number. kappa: 15 angstrom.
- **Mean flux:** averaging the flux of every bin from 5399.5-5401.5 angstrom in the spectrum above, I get 9.1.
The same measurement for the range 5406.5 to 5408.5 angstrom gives 8.8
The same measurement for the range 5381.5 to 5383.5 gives 9.5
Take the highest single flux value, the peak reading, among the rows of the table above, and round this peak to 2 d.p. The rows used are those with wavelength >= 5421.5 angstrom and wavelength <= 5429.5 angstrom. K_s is 9.42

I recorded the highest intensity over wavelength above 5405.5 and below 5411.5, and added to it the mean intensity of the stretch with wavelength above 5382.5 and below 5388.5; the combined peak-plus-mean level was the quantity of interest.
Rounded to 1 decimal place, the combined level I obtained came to 18.1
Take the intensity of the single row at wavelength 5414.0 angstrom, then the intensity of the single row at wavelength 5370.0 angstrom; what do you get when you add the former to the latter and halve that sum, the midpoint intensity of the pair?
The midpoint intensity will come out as 9.3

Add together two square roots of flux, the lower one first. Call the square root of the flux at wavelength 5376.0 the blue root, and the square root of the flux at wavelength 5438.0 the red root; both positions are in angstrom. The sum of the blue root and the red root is 5.89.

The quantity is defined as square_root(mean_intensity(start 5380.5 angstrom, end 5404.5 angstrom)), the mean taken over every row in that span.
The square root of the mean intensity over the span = 3.03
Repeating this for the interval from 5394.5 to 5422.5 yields 3.02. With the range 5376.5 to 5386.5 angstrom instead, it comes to 3.06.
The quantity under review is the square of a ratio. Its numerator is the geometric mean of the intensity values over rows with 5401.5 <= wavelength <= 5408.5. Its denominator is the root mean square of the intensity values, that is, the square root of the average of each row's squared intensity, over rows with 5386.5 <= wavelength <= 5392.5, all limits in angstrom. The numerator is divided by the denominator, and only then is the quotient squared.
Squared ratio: 0.938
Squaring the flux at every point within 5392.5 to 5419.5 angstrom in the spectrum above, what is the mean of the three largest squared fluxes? 92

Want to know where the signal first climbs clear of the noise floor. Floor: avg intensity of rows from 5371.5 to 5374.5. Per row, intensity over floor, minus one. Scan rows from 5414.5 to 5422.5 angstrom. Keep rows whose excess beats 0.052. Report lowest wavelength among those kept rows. 5415.0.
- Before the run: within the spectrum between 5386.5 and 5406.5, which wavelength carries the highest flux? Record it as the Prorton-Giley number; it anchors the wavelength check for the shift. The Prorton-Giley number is 5398.0 angstrom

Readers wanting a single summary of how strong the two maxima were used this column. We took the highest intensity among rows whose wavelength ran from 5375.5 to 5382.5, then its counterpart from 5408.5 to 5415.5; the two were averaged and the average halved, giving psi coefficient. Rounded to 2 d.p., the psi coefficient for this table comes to 4.76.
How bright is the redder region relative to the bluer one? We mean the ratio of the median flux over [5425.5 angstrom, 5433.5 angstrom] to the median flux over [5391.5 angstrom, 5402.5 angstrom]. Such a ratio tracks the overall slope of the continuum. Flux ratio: 0.96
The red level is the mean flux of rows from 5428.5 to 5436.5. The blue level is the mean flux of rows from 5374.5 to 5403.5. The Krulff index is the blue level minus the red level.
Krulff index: 0.33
